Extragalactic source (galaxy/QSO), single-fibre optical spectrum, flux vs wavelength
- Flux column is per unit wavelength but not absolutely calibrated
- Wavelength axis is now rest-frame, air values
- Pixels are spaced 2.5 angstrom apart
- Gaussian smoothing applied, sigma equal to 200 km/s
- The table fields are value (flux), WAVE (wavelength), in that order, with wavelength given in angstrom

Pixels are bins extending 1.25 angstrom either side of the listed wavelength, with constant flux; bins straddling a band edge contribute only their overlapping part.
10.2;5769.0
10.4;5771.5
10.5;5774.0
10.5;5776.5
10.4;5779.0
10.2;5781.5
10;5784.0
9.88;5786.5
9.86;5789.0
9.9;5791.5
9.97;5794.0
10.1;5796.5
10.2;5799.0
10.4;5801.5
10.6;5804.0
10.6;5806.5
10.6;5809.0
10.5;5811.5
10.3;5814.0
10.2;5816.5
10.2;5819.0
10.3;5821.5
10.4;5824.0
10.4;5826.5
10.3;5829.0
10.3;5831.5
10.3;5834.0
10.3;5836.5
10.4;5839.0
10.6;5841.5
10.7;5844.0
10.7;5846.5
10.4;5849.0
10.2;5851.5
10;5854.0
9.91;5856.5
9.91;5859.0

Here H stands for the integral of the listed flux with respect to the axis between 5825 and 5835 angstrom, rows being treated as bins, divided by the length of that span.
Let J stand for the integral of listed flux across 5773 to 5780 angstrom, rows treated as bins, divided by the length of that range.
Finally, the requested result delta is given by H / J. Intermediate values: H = 10.3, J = 10.47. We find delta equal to 0.987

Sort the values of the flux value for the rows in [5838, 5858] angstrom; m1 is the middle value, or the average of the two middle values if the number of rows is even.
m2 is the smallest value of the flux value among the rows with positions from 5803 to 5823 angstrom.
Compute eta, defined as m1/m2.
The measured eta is 1.02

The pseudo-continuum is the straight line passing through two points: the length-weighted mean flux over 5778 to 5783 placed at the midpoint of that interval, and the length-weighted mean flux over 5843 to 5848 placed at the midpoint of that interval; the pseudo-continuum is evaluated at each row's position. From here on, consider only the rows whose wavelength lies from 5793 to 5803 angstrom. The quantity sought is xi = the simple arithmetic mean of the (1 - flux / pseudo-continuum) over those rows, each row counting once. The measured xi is 0.021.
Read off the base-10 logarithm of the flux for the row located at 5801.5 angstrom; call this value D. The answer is 1.02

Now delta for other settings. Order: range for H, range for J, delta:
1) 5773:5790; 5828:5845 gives 0.979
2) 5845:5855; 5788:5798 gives 1.038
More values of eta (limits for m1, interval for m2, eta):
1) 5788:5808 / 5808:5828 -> 1.00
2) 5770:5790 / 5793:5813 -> 1.03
